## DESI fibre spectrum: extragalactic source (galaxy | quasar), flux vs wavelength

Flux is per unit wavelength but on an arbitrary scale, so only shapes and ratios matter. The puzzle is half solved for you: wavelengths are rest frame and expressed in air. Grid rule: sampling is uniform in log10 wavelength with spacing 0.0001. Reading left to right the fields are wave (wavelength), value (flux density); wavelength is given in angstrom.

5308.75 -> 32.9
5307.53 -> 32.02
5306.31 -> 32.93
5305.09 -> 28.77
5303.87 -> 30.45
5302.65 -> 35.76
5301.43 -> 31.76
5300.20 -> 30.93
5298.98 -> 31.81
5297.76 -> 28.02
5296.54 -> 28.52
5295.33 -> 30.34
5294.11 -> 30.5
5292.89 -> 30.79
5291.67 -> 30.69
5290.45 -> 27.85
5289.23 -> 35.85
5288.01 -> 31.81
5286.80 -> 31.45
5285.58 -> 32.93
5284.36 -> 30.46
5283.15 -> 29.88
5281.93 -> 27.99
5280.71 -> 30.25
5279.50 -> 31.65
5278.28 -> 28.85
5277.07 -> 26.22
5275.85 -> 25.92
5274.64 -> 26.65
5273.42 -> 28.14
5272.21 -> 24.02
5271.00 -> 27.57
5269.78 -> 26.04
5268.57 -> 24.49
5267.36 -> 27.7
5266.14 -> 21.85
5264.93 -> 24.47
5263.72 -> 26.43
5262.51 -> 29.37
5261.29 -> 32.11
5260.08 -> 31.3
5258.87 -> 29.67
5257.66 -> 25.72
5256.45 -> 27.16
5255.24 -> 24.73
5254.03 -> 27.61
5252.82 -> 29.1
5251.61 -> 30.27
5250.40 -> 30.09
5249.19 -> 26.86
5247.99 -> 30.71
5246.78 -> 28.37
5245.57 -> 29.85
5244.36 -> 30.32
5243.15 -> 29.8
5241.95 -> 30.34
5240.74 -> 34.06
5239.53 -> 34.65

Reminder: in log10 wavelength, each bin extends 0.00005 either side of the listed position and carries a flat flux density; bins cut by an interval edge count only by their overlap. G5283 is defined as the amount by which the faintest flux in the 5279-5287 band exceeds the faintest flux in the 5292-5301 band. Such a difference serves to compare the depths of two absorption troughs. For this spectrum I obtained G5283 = 0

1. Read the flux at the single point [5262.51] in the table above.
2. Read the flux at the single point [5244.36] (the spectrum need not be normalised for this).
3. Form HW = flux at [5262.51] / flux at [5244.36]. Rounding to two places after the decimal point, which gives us 0.97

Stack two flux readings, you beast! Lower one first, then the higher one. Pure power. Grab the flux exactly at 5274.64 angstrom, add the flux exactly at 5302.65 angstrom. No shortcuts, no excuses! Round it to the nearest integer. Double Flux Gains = 62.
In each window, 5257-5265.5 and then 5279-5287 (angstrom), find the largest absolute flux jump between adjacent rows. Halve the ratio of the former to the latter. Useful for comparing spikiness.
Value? 0.8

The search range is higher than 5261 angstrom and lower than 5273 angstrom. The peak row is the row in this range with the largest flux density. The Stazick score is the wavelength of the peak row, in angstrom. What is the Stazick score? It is 5261.29 angstrom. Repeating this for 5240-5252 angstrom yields 5240.74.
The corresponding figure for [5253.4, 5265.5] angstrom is 5261.29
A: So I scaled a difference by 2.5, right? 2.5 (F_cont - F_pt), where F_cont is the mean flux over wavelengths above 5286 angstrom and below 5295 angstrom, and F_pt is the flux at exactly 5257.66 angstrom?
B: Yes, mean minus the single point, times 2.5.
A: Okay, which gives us 14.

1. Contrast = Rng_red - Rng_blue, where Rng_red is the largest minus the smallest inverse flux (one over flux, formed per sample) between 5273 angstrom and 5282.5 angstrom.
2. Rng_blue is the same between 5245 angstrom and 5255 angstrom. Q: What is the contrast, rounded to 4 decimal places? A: 0.0023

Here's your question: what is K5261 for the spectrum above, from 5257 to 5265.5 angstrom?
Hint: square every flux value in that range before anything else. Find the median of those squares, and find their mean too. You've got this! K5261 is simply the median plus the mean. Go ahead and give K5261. 1679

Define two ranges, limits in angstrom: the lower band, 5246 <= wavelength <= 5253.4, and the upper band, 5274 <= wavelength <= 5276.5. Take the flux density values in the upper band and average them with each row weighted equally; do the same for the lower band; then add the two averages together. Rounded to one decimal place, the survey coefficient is 55.5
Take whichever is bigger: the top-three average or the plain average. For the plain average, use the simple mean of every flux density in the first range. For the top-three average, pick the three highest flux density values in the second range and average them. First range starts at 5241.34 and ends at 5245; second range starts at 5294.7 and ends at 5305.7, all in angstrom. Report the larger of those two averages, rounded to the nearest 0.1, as 33.1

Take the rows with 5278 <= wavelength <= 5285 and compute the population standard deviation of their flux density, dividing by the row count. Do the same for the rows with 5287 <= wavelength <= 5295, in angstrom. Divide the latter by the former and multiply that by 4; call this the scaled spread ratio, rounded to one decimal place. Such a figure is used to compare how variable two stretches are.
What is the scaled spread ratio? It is 8.1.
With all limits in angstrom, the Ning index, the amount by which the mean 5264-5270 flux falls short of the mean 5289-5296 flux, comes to 6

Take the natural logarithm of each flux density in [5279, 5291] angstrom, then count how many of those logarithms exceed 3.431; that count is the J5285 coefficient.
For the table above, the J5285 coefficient 5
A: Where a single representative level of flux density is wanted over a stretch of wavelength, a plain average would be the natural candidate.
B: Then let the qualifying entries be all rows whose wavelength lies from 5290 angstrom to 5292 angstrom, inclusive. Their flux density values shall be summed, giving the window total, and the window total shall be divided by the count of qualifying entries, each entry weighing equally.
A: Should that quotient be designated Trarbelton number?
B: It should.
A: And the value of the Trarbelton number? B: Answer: 29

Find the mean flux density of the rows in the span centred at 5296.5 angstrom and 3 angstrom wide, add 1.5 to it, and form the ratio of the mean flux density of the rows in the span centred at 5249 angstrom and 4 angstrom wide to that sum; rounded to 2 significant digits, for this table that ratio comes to 0.96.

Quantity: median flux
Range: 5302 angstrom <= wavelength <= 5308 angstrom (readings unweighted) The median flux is 32.0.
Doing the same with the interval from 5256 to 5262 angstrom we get 29.7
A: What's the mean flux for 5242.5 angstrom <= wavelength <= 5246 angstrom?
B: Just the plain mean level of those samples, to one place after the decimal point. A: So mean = 30.0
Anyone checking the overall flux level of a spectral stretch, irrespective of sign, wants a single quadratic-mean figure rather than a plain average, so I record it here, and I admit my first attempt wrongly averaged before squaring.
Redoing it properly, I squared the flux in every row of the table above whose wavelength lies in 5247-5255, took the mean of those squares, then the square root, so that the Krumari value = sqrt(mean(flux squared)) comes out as 29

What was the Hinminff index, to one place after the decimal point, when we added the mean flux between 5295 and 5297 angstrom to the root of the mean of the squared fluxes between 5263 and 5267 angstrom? 53.8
